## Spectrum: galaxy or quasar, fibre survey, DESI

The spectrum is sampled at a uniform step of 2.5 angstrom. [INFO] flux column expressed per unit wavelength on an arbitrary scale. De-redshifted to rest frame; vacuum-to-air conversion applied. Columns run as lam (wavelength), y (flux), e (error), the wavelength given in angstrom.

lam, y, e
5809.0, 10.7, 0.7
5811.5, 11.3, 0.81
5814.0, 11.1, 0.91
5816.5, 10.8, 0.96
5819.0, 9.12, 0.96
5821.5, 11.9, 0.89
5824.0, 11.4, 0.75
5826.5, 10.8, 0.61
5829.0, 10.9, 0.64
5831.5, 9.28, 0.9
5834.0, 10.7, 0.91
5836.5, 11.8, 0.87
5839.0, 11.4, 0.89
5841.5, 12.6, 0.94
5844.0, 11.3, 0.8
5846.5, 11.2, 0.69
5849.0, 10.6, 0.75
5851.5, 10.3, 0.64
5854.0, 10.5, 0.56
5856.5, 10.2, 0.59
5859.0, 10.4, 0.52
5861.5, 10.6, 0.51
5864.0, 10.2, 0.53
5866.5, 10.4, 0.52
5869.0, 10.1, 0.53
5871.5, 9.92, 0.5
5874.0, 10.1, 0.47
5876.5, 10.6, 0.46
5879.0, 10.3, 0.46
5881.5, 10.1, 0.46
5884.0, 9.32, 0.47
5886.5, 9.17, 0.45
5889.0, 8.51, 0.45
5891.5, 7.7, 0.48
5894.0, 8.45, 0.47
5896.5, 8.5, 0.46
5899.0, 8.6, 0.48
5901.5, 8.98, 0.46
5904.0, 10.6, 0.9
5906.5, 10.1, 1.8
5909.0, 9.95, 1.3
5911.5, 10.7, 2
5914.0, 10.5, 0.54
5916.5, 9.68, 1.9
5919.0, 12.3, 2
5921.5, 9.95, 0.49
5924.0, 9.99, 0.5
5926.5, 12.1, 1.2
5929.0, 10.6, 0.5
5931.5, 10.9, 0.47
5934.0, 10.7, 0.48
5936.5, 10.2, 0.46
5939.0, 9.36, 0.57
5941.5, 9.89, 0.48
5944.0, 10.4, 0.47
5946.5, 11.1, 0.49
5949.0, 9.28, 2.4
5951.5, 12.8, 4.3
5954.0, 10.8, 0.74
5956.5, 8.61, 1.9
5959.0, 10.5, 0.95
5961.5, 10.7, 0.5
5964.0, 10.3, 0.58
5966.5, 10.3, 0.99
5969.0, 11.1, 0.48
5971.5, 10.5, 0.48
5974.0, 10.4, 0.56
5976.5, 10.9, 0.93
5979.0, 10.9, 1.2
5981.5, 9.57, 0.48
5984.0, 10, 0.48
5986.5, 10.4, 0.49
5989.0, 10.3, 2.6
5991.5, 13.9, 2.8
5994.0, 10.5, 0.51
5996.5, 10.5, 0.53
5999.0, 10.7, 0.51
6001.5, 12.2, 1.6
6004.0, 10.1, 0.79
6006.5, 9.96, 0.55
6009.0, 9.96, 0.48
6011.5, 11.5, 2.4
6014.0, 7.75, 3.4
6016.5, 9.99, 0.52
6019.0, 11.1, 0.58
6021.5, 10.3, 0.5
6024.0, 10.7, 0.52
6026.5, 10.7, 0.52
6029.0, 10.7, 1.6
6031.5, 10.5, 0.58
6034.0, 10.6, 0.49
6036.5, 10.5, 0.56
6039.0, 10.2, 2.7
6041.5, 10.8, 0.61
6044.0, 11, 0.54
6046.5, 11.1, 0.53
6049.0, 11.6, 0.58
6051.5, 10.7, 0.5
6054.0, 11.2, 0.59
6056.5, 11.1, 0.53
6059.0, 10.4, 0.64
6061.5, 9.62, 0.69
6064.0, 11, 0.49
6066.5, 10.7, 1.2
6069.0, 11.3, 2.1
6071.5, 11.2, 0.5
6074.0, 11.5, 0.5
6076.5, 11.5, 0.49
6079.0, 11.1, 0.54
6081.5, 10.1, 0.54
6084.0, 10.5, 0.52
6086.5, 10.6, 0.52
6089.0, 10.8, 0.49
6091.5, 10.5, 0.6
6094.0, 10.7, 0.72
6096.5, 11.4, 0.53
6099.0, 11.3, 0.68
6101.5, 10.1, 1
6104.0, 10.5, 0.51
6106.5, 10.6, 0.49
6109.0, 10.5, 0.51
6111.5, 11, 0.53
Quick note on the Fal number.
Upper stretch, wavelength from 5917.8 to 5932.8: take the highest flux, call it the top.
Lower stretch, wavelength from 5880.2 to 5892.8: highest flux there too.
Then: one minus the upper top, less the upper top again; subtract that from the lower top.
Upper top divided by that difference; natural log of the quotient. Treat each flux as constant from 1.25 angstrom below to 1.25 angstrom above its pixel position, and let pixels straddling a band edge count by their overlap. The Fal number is -1.01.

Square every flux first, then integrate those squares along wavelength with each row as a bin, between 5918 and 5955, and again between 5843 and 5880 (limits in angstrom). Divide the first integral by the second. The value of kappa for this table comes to 1.05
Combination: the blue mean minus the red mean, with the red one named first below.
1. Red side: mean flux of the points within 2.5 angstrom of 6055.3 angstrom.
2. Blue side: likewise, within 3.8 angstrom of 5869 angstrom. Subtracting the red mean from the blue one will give -1.0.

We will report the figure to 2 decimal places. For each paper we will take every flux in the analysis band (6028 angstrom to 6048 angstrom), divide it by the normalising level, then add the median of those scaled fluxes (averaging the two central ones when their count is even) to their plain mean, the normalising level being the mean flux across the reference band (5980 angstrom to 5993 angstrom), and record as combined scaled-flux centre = 1.97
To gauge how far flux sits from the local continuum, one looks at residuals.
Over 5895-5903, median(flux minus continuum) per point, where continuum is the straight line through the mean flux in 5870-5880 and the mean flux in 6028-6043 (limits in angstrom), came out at -1.7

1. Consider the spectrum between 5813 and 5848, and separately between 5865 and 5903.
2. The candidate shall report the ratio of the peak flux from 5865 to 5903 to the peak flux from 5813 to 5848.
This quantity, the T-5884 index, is 0.84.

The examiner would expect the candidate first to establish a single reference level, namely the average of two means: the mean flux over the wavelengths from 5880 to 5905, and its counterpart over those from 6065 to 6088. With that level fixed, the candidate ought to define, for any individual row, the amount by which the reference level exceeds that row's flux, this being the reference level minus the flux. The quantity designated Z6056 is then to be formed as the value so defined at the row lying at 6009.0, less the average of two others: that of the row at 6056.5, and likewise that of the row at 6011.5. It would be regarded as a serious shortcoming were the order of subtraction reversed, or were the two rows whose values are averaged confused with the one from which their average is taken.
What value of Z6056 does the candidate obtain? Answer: 1.3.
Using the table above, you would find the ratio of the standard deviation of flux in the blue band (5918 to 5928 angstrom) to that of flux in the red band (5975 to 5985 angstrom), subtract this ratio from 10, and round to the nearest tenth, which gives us 8.1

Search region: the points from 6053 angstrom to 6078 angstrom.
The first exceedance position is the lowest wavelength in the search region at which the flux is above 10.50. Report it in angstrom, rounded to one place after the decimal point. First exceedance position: 6054.0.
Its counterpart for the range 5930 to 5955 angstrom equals 5931.5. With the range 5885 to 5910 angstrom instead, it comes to 5904.0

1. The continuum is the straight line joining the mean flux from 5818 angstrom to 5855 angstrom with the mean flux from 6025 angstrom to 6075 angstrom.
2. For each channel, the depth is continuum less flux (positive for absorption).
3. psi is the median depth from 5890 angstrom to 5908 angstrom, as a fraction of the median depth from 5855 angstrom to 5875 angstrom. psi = 3.2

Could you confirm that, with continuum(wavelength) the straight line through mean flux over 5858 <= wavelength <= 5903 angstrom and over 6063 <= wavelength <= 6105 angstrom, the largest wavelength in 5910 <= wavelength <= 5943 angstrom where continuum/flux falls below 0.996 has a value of 5936.5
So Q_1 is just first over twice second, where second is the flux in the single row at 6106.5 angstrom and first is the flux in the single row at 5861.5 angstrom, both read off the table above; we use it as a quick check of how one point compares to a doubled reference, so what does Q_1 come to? 0.500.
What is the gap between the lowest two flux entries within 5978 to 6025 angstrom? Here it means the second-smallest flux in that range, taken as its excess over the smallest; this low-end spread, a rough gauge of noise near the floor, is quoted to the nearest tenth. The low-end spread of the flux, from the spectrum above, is 1.8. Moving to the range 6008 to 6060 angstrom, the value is 2.2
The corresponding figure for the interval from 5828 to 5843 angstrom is 1.4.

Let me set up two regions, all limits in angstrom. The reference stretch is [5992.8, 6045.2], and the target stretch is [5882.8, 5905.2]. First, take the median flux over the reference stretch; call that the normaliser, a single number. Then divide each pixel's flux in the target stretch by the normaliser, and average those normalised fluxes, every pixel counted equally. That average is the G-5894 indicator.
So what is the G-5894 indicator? 0.84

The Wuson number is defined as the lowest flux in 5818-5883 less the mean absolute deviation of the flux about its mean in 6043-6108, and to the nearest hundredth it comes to 8.72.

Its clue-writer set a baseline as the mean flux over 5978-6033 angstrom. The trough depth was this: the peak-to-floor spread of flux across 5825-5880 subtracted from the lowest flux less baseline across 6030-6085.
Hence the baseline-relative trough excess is -4.3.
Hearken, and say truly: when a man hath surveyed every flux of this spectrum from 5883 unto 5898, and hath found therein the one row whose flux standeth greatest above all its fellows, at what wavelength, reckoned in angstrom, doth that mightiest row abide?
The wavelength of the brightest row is 5884.0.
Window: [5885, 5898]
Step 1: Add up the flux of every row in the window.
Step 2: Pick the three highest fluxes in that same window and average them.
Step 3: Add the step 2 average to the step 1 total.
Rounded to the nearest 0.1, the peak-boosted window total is 51.1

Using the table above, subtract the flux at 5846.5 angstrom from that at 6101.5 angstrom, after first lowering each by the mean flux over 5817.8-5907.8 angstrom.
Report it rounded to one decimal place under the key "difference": -1.1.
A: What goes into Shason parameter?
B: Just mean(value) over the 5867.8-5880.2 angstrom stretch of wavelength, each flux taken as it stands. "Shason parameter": 10.20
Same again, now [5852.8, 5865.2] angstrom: 10.38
